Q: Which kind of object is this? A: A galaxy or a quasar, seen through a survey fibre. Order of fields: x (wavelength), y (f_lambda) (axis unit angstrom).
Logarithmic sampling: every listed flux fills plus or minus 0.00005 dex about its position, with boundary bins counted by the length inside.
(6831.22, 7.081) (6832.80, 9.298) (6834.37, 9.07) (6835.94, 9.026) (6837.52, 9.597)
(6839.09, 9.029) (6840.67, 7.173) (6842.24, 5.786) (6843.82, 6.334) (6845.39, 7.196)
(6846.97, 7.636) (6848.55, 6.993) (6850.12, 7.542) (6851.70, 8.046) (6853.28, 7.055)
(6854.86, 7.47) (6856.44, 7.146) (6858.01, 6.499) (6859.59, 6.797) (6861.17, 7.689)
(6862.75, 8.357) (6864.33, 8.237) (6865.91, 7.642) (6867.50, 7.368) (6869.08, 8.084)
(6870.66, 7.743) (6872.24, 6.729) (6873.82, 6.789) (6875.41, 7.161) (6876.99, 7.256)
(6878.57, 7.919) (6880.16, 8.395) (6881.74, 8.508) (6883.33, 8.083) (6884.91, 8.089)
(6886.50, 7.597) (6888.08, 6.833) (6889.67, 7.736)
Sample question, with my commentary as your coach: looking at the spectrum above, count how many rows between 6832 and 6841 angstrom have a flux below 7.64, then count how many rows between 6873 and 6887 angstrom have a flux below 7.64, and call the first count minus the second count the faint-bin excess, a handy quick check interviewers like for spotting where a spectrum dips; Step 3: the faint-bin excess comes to -3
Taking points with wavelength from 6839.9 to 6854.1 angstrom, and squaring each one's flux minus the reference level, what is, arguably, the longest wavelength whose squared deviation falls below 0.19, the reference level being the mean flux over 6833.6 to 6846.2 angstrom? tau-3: 6851.70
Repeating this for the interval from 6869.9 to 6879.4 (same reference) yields 6878.57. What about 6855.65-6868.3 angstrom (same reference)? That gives 6865.91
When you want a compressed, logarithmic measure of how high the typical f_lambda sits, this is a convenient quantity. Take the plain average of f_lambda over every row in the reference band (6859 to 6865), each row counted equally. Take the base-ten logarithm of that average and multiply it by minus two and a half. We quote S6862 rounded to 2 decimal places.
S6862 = -2.23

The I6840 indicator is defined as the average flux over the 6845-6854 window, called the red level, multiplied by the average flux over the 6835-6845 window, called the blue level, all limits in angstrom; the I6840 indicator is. 58.0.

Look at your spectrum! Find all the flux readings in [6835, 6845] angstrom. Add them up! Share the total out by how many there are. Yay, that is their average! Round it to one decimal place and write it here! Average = 7.8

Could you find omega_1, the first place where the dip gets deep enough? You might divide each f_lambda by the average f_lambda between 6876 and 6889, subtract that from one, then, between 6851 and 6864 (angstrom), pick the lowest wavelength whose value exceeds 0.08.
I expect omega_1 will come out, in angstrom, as 6853.28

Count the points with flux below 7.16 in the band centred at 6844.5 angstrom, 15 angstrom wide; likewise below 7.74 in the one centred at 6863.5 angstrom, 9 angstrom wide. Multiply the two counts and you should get 12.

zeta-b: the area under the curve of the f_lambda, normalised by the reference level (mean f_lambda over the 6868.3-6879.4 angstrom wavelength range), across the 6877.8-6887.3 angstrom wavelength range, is 10.4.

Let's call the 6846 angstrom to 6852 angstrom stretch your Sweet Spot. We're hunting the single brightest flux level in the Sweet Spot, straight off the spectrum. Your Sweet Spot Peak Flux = 8.046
